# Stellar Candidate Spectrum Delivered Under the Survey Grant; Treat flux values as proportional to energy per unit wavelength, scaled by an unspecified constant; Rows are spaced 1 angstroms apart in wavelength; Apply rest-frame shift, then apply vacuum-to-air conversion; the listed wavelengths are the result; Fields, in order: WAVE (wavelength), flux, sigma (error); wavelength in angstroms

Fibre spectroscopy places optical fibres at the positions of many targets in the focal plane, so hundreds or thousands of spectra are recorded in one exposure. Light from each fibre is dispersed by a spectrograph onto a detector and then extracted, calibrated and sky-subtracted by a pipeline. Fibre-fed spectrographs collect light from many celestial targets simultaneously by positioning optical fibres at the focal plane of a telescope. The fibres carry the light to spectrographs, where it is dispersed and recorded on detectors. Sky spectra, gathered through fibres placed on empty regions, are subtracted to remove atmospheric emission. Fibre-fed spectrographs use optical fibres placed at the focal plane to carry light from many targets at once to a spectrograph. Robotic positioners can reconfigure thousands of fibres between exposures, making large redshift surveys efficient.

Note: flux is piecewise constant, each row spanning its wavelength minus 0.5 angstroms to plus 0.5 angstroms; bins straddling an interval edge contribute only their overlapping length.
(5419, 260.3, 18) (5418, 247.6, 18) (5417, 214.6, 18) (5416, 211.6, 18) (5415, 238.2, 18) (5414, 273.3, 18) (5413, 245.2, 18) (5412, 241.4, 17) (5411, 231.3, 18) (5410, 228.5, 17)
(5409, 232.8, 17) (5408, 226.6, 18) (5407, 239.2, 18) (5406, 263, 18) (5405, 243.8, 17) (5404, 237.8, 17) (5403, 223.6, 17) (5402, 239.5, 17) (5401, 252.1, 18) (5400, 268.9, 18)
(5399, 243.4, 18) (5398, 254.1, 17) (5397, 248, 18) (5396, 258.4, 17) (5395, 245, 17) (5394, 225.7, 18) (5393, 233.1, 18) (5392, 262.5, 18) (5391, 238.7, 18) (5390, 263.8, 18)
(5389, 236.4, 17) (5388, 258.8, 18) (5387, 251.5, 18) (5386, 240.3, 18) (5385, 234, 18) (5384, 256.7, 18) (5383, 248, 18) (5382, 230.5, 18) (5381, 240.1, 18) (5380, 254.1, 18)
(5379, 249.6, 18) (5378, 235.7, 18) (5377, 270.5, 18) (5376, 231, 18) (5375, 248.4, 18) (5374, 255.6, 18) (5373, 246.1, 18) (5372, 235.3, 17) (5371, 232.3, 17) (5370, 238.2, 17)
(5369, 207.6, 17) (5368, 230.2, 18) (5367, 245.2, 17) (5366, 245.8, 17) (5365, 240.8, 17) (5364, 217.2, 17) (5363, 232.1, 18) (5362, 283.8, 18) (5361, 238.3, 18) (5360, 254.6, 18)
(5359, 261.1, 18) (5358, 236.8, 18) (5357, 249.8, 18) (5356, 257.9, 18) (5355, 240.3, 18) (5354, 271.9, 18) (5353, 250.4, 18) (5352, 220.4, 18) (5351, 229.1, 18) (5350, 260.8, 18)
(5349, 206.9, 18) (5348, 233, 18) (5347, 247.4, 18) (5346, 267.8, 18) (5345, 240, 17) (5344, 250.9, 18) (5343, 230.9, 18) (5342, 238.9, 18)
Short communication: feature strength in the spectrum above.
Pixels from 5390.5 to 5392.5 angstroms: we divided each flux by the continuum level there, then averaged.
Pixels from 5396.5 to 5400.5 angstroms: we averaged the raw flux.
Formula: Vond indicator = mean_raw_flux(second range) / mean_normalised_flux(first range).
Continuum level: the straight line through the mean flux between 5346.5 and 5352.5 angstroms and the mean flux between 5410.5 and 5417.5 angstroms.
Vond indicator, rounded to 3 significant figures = 238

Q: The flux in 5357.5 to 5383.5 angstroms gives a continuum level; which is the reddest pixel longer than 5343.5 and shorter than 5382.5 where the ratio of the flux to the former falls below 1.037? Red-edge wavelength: 5382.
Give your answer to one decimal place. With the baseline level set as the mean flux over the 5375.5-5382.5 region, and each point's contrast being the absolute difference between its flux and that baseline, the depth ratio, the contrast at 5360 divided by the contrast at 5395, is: 20.2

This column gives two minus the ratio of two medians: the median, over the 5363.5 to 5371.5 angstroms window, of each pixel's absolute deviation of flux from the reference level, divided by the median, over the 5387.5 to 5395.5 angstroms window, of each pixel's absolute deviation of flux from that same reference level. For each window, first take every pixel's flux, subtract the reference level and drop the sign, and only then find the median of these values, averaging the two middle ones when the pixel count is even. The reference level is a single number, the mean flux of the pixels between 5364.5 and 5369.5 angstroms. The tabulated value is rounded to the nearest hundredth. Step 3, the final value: 1.06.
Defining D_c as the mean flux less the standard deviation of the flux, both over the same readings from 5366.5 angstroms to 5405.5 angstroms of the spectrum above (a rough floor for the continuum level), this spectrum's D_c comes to 231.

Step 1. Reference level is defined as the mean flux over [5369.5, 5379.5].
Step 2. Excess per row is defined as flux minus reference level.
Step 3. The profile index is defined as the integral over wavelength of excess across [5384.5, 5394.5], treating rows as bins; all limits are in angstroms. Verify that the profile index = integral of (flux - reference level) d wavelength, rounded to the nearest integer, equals 2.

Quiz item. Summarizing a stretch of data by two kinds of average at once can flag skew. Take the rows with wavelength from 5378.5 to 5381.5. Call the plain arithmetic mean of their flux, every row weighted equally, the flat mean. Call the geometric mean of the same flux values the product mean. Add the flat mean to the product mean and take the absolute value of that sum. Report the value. 496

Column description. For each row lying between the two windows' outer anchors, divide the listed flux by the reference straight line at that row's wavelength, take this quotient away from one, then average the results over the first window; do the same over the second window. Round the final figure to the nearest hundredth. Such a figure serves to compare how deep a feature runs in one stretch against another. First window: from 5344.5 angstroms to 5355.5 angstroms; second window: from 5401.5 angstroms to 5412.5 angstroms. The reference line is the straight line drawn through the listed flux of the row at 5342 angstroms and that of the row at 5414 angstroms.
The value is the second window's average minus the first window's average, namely 0.12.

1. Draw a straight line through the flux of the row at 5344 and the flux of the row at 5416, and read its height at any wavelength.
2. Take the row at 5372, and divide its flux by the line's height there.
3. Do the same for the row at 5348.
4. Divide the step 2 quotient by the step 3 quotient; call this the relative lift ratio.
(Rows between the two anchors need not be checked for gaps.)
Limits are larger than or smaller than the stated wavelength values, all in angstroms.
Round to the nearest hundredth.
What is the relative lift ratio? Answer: 1.07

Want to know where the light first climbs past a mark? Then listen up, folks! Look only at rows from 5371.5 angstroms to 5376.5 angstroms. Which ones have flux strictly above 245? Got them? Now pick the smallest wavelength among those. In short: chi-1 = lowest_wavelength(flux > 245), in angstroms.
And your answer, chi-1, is 5373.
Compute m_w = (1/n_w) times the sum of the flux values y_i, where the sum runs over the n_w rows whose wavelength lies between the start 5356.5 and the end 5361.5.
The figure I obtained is 248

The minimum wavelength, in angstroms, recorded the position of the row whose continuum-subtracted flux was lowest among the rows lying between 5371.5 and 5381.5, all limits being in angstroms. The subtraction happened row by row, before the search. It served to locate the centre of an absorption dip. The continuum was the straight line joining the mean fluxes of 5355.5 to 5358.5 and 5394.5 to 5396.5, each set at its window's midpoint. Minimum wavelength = 5376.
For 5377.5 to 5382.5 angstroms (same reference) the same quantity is 5382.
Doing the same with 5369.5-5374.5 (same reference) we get 5371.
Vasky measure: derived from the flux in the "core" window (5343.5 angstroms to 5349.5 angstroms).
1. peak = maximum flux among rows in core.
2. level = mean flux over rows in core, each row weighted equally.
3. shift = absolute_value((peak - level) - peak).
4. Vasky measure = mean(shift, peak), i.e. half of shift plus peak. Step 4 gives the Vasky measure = 254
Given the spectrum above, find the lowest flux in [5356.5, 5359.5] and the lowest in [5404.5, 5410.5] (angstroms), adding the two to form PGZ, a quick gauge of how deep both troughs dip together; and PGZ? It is 463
